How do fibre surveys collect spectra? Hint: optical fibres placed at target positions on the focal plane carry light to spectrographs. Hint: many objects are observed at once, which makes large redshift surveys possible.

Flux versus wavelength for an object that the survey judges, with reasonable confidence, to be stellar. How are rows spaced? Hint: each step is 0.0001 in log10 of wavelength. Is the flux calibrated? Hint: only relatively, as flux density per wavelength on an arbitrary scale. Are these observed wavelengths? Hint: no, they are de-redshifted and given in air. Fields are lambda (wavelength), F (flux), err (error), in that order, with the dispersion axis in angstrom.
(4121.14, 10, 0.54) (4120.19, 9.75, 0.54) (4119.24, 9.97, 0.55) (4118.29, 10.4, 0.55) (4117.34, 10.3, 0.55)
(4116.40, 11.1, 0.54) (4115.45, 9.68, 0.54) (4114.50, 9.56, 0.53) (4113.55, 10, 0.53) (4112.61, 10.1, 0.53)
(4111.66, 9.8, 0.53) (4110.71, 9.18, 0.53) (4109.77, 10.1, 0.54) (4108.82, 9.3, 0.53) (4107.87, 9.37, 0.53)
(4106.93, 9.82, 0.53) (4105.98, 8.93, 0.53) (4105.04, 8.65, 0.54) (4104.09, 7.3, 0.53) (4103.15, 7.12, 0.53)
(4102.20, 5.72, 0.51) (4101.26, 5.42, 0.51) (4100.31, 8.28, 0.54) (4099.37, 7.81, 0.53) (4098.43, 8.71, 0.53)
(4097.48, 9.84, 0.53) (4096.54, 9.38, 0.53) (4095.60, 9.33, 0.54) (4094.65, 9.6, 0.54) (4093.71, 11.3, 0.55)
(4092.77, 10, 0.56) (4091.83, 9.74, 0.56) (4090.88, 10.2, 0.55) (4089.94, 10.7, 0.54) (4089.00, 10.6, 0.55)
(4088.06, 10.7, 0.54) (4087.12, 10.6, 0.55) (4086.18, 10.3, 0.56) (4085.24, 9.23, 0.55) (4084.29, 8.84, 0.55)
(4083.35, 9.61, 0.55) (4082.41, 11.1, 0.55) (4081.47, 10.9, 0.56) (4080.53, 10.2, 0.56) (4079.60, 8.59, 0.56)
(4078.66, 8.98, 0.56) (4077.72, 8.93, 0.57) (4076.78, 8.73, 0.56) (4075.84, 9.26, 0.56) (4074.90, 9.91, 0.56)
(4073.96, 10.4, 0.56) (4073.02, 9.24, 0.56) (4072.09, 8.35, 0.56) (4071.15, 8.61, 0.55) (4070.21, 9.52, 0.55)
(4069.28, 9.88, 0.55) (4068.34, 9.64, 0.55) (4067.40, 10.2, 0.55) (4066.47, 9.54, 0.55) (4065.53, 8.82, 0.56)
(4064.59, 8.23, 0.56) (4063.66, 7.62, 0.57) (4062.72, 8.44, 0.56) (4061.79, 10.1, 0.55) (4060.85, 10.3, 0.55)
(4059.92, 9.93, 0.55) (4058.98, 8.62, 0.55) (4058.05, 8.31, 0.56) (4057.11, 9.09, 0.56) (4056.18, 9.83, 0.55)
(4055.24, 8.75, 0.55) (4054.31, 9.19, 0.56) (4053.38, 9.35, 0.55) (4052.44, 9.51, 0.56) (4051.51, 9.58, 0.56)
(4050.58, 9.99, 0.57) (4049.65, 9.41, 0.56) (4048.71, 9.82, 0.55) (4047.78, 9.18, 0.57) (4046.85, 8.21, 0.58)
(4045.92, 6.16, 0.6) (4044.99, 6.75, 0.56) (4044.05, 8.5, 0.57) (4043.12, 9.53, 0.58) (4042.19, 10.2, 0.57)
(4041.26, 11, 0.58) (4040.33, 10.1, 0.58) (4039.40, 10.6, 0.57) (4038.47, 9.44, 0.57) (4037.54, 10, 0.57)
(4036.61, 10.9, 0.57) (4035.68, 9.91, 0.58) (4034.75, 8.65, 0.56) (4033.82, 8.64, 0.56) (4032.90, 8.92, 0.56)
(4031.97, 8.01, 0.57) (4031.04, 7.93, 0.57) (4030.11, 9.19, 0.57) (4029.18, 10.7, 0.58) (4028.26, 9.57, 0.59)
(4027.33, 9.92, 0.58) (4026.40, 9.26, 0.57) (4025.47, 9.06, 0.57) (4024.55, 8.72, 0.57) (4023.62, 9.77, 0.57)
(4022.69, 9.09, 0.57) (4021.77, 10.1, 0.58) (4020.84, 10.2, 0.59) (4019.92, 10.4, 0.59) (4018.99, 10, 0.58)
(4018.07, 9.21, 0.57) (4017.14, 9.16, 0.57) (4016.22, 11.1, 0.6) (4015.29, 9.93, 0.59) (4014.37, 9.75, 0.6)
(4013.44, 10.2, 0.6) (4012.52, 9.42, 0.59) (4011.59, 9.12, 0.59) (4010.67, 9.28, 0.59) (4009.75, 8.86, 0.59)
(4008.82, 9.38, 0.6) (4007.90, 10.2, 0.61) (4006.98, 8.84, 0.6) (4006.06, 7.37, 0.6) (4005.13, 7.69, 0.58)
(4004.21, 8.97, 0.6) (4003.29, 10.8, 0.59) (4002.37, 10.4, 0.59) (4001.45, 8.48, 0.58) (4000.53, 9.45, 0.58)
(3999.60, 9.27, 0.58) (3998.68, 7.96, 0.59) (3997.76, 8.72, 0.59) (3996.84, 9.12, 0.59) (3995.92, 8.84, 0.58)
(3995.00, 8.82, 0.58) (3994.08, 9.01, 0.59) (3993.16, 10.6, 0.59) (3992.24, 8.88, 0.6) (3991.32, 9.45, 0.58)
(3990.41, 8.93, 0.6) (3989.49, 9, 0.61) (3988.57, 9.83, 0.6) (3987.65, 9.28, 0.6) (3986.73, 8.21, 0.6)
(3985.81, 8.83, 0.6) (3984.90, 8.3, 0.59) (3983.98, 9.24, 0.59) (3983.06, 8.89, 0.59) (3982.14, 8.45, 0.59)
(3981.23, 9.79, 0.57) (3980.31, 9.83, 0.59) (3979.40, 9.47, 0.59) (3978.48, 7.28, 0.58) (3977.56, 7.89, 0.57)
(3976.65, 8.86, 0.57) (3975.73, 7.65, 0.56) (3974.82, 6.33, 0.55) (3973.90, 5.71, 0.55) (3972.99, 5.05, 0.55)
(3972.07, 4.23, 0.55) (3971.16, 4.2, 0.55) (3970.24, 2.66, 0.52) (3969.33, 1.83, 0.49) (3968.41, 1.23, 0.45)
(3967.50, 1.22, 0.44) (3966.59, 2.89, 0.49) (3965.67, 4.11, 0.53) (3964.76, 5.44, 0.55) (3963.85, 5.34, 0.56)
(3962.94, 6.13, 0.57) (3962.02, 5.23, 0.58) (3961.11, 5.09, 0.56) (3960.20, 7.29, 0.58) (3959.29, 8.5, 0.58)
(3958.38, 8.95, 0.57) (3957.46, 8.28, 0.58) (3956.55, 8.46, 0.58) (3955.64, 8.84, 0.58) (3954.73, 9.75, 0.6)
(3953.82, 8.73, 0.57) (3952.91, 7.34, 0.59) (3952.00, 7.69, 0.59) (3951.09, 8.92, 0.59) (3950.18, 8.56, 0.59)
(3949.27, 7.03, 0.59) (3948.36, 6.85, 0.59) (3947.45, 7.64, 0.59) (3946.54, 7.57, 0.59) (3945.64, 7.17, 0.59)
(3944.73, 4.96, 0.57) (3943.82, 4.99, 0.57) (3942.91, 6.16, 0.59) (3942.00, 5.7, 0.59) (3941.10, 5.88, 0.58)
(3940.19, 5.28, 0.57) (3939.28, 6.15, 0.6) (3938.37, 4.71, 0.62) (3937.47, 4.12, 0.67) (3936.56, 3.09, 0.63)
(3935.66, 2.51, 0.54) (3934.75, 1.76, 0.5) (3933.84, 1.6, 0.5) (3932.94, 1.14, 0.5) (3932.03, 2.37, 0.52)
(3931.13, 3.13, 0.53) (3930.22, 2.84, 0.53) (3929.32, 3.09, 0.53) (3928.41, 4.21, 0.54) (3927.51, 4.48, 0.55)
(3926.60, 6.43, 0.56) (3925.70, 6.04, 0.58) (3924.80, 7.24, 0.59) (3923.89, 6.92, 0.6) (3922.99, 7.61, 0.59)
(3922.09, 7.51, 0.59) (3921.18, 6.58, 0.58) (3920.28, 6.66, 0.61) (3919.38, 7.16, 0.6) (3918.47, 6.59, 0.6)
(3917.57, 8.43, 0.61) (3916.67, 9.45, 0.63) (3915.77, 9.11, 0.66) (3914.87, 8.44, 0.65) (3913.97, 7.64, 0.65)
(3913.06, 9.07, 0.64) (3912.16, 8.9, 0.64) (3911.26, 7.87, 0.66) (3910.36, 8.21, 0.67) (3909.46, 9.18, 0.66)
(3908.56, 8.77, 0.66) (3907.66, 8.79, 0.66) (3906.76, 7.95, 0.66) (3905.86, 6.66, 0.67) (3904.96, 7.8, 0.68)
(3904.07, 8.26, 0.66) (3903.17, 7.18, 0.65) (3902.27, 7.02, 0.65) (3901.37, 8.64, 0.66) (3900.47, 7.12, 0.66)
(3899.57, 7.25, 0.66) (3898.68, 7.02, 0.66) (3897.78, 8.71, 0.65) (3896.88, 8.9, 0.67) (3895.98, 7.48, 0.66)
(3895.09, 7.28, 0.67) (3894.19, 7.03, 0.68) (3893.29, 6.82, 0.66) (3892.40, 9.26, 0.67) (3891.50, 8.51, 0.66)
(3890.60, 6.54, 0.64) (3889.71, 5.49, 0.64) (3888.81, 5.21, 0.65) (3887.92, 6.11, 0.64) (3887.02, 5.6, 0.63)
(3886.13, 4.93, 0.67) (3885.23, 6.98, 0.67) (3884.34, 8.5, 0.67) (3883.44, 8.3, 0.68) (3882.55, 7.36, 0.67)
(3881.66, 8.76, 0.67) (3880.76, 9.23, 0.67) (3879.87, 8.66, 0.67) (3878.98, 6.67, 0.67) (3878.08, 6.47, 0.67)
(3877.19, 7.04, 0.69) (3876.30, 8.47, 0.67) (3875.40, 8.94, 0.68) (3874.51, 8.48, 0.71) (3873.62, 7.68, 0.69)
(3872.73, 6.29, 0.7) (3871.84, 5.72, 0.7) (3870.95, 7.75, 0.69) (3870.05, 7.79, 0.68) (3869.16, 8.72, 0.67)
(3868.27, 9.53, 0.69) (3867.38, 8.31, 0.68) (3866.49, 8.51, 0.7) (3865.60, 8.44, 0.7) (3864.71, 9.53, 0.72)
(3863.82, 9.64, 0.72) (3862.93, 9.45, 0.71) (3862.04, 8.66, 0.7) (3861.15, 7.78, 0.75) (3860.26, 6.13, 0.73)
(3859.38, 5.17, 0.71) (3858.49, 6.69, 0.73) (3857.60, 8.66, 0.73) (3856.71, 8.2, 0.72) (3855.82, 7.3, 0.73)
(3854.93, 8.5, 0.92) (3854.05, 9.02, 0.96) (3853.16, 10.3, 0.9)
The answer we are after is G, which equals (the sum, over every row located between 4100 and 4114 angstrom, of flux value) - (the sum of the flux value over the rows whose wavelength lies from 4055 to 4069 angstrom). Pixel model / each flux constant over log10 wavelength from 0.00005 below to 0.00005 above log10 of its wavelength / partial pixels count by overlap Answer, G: -8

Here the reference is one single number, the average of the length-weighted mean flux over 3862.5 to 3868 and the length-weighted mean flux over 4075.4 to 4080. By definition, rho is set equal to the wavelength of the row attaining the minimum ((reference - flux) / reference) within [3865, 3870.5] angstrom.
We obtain 3868.27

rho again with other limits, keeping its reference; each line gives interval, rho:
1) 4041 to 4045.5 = 4041.26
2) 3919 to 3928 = 3922.99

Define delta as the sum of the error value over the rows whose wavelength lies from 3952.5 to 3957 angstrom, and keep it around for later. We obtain 2.92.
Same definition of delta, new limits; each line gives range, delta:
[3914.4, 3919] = 3.15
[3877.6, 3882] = 3.35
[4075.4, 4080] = 2.81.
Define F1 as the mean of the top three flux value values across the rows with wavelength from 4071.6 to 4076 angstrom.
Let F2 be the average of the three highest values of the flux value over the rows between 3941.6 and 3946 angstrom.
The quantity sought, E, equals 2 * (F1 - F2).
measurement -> 7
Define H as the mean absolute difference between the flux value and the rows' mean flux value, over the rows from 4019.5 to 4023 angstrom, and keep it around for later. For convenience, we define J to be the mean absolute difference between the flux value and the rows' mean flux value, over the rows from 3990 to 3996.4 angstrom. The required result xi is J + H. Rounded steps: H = 0.43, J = 0.46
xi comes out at 0.9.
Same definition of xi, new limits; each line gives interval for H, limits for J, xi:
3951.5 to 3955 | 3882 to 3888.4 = 2.0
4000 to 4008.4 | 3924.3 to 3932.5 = 2.4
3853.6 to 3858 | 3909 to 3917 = 1.0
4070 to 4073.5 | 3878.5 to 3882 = 1.3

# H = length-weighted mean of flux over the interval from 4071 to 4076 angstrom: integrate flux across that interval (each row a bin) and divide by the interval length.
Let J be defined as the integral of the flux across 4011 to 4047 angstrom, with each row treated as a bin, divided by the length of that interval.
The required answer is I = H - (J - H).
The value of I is 9.3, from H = 9.34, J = 9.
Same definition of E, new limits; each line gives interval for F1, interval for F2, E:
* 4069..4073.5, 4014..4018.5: -1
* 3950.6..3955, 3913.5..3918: 0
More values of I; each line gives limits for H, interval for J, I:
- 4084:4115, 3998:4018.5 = 9.2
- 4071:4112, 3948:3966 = 11.2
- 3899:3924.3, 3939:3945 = 10.2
